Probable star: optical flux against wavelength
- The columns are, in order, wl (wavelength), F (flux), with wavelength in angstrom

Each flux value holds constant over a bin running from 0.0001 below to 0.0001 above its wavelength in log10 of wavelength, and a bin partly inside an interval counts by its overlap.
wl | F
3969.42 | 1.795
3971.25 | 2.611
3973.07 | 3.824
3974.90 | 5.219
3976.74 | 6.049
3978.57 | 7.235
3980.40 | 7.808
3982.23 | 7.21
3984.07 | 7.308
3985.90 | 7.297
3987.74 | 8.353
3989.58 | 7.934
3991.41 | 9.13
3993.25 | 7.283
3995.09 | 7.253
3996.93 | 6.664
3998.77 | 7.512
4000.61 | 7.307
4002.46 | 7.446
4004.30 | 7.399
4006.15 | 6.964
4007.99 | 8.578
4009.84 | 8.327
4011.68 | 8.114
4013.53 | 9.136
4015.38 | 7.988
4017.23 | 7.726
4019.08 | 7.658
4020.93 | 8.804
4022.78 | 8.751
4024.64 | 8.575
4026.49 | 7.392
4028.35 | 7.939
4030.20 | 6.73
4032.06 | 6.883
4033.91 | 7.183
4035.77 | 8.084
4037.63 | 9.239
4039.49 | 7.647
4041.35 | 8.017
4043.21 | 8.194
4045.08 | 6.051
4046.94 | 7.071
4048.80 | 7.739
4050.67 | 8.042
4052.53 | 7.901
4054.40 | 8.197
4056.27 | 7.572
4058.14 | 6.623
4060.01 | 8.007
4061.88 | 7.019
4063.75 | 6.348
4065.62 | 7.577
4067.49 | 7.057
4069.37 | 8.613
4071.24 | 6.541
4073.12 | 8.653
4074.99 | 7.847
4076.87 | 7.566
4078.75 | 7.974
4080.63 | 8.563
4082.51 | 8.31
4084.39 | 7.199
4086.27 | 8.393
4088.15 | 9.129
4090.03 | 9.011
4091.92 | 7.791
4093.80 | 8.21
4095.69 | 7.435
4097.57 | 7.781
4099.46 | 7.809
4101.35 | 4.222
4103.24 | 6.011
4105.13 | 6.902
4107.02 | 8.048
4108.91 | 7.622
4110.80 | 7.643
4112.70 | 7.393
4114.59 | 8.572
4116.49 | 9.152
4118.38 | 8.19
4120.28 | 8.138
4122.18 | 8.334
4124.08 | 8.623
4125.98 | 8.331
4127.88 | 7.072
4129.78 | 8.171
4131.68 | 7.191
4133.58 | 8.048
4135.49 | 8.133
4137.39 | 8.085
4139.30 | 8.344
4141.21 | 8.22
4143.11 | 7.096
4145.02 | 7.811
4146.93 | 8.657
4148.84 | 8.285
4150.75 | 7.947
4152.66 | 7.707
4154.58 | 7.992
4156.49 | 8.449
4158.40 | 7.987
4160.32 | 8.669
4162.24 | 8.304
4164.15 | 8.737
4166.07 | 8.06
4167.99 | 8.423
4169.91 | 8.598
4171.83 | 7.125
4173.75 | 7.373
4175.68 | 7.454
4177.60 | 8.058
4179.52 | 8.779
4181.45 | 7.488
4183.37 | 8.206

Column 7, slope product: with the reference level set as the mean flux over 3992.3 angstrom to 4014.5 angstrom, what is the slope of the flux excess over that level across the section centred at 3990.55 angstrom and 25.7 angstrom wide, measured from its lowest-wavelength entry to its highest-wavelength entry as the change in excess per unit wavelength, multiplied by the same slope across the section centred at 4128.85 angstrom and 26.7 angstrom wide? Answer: -0.0003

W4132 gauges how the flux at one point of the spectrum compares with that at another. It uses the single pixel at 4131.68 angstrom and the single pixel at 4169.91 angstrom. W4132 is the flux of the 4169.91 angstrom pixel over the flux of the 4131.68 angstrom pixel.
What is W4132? 1.20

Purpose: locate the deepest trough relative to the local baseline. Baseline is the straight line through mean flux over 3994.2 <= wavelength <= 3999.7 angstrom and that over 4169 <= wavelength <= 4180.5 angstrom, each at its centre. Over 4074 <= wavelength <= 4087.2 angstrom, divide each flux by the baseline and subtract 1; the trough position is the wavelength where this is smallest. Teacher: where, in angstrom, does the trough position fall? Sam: 4084.39 angstrom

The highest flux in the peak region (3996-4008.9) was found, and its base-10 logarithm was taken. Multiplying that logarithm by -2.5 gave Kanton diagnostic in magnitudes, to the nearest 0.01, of -2.33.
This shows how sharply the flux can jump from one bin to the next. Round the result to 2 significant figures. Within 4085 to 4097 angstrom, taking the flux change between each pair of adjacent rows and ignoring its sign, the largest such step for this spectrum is 1.2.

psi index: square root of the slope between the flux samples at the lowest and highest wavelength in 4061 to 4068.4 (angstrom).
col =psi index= 0.08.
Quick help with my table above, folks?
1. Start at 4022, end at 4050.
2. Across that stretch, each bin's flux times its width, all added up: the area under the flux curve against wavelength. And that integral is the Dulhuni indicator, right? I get 215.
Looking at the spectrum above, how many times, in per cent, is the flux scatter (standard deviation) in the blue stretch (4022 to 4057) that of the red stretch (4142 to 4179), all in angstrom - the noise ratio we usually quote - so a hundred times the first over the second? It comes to 148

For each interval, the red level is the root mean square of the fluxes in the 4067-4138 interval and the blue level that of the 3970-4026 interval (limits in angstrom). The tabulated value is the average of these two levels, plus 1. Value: 8.70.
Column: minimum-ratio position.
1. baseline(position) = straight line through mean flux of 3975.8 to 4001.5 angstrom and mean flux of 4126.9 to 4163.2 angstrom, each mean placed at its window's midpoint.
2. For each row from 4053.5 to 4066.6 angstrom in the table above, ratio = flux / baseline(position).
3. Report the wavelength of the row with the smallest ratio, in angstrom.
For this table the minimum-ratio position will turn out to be 4063.75 angstrom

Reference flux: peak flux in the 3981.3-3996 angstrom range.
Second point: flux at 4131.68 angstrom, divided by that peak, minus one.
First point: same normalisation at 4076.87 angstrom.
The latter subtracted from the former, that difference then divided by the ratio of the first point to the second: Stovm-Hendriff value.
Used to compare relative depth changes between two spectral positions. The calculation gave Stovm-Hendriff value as -0.051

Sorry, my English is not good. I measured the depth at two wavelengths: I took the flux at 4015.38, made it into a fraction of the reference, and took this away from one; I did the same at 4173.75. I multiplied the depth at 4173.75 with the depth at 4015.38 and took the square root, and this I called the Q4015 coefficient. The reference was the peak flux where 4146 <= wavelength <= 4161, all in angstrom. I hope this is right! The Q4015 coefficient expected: 0.11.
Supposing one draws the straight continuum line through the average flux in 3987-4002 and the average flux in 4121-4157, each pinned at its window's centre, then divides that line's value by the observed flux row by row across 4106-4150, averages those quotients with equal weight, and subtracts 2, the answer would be -1.00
